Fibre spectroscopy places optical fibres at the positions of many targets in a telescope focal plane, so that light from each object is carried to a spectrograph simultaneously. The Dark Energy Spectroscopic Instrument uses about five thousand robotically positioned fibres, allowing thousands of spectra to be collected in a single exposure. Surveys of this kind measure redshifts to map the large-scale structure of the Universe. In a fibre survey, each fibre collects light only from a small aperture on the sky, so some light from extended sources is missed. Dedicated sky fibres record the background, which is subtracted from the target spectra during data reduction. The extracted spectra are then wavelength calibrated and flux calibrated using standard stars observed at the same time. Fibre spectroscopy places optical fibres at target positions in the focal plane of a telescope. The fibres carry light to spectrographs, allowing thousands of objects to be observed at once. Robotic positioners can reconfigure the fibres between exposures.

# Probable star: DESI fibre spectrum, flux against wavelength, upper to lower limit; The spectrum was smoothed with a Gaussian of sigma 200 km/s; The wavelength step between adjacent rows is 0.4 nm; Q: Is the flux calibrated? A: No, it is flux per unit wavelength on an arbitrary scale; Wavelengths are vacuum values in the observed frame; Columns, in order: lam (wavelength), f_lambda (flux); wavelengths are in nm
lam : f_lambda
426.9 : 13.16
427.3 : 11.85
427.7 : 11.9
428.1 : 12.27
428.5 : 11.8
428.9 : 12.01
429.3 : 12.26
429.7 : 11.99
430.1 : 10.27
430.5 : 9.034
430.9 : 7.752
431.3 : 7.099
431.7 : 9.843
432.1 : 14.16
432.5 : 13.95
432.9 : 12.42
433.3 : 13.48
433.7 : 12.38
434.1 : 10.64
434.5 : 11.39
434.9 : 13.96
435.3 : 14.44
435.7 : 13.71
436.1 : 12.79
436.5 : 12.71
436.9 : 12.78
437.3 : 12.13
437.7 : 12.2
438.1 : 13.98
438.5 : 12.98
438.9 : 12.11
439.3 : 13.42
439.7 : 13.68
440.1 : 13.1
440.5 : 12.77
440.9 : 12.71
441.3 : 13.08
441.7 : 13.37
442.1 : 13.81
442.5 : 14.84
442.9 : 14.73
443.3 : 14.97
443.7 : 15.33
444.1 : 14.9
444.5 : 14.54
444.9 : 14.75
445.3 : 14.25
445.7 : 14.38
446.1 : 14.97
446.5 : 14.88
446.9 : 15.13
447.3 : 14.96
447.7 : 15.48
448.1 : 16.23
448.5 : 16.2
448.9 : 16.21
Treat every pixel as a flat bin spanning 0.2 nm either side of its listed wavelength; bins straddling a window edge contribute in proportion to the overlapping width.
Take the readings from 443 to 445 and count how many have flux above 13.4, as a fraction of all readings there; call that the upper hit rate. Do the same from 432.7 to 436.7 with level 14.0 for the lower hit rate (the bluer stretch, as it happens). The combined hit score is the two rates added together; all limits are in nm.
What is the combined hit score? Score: 1.1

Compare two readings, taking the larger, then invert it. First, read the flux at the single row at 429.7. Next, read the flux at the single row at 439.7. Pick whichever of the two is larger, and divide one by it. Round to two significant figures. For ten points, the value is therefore 0.073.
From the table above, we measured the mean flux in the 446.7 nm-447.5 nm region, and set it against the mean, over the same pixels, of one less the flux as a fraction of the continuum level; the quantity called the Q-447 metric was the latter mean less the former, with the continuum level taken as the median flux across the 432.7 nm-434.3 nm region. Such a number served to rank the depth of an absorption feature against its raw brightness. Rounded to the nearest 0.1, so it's -15.3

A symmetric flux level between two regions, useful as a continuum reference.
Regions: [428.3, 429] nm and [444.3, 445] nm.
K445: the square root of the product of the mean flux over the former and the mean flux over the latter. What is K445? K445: 13.2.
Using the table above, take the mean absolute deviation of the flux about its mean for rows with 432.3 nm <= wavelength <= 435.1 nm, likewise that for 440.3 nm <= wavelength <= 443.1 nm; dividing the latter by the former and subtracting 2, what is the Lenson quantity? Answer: -1.29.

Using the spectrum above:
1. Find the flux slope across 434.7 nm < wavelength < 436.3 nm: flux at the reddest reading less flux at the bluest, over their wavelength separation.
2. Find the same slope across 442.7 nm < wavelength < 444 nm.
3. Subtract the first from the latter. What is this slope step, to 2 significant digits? 1.7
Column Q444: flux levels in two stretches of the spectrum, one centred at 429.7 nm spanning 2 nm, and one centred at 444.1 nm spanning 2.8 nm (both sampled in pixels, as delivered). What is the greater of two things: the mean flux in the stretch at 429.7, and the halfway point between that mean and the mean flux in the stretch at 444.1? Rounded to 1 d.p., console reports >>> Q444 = 12.9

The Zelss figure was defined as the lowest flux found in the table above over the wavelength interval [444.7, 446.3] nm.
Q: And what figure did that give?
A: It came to 14.25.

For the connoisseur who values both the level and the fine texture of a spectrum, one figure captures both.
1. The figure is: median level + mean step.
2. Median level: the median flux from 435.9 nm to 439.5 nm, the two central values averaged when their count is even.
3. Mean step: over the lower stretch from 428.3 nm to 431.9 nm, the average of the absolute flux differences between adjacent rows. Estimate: 13.8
